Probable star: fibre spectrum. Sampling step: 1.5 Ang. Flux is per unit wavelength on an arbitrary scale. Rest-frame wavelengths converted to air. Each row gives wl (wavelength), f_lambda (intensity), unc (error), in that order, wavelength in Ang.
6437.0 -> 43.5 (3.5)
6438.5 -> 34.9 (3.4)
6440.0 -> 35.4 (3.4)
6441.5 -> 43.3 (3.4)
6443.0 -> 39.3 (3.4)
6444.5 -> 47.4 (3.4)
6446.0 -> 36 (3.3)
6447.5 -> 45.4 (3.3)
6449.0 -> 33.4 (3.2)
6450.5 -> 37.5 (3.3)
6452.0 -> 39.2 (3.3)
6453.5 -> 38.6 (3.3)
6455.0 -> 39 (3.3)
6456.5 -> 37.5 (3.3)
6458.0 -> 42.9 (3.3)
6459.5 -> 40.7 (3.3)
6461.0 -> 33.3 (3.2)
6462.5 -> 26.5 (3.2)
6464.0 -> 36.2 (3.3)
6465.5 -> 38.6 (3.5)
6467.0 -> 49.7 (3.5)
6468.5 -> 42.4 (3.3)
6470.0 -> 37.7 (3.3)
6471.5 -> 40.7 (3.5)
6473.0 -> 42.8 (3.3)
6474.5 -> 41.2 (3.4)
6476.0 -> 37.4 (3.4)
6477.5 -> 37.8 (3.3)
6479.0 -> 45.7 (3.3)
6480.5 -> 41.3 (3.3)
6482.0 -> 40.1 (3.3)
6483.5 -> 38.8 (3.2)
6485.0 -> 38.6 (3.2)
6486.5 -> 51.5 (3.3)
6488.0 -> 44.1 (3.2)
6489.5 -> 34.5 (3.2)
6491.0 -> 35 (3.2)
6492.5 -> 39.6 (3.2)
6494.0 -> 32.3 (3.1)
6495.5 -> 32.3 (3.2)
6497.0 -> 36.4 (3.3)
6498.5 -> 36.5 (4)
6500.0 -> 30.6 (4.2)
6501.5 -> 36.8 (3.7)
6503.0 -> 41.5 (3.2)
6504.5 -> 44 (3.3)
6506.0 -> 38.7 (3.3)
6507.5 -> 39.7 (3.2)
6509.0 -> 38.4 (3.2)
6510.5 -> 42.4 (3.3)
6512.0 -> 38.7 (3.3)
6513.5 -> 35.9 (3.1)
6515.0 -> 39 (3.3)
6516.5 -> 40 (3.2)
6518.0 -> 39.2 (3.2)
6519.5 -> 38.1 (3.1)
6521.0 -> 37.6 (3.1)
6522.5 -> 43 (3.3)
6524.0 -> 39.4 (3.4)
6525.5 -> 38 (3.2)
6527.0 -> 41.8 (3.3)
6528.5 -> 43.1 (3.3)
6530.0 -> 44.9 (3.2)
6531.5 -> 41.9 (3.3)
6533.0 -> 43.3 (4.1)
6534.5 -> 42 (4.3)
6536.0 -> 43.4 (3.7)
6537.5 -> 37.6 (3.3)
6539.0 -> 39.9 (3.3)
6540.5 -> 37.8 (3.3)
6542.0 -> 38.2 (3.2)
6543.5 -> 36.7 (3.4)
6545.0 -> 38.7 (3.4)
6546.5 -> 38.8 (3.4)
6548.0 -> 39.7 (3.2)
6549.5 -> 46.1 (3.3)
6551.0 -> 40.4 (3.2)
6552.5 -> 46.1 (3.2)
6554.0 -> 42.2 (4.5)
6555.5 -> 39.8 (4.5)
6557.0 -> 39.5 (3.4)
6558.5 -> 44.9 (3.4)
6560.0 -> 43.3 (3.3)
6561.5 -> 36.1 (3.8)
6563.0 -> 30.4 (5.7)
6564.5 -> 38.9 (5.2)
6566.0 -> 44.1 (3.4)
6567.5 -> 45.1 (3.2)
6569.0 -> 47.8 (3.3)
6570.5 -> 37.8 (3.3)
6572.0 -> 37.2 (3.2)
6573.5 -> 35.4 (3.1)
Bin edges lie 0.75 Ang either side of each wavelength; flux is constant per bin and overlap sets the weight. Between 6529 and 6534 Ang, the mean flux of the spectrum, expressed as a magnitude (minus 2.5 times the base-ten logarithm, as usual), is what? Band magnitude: -4.09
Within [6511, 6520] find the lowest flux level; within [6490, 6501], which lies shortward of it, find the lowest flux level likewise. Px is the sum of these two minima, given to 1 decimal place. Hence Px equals 66.5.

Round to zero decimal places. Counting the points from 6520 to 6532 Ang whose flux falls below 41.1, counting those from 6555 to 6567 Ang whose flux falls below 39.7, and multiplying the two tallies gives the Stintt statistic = 12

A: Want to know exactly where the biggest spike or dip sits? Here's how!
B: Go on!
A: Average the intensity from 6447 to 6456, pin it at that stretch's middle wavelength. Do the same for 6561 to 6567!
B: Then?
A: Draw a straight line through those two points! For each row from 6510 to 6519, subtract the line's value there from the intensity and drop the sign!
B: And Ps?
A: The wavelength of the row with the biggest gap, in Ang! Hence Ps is 6510.5 Ang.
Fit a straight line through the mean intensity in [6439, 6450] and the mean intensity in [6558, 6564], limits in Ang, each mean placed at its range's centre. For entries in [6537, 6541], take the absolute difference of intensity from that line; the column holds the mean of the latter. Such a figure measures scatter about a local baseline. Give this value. 1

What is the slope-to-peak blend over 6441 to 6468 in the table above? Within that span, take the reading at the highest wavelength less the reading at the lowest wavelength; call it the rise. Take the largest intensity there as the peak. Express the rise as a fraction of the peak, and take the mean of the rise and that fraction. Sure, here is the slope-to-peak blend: 3.3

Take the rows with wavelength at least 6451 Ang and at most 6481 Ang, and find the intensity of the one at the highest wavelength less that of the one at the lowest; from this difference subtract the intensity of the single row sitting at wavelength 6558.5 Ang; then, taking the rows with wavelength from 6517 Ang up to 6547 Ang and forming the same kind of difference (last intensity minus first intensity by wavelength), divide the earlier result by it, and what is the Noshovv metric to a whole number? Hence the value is 107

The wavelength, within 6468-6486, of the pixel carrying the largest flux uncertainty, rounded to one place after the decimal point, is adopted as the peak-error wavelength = 6471.5 Ang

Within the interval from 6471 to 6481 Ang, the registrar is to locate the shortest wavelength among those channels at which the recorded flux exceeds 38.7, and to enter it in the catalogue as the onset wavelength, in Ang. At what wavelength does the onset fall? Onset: 6471.5 Ang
